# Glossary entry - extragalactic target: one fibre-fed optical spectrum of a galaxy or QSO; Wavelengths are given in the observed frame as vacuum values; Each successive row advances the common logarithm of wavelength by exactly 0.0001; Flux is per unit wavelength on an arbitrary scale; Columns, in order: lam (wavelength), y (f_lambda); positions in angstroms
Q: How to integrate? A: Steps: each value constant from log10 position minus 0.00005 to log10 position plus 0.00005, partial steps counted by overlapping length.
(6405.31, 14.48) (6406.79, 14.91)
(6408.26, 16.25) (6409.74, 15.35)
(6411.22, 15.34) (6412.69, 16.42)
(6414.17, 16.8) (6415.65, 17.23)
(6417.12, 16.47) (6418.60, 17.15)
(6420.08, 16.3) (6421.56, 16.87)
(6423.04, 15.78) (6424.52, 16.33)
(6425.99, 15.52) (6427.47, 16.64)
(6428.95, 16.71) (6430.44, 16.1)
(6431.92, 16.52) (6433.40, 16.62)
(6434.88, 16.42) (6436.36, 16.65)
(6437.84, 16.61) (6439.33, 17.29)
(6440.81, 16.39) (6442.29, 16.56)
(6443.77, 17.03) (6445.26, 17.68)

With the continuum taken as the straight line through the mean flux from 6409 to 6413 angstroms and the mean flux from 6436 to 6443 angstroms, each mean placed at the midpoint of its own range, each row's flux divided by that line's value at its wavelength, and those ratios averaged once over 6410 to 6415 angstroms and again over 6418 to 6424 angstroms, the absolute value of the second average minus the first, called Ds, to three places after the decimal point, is 0.003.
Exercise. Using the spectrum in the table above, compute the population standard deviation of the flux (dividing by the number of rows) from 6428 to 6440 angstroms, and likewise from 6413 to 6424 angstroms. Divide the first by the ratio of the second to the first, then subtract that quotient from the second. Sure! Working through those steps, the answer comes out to 0.268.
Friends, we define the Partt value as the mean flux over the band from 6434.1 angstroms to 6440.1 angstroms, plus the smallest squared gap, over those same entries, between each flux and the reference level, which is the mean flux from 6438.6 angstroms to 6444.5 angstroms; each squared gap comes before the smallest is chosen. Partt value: 16.8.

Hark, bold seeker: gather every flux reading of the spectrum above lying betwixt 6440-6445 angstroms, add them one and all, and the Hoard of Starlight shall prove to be 50.0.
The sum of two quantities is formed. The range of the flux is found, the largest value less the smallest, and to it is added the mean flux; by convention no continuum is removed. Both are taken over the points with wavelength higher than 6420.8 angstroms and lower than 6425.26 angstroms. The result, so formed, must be 17.4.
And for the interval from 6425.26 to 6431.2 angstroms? 17.4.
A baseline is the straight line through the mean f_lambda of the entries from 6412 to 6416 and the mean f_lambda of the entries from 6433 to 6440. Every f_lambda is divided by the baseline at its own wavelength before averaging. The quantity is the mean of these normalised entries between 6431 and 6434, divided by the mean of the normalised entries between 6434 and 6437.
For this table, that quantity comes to 1.00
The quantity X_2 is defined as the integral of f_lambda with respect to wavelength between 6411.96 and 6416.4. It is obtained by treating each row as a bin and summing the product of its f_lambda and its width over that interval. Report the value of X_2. 75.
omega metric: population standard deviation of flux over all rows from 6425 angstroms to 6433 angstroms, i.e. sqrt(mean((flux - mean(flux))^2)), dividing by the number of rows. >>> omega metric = 0.44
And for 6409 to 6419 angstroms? 0.72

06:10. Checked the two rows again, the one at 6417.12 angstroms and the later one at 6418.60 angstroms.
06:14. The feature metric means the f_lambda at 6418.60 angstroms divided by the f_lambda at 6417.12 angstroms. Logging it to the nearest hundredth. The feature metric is 1.04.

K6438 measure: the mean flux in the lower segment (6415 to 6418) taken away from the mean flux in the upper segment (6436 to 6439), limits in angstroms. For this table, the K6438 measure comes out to -0.2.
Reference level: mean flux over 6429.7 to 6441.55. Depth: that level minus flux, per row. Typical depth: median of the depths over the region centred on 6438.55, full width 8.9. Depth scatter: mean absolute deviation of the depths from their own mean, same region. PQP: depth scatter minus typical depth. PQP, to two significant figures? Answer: 0.22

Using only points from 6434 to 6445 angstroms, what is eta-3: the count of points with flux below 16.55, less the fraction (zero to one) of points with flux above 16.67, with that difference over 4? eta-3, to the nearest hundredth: 0.43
